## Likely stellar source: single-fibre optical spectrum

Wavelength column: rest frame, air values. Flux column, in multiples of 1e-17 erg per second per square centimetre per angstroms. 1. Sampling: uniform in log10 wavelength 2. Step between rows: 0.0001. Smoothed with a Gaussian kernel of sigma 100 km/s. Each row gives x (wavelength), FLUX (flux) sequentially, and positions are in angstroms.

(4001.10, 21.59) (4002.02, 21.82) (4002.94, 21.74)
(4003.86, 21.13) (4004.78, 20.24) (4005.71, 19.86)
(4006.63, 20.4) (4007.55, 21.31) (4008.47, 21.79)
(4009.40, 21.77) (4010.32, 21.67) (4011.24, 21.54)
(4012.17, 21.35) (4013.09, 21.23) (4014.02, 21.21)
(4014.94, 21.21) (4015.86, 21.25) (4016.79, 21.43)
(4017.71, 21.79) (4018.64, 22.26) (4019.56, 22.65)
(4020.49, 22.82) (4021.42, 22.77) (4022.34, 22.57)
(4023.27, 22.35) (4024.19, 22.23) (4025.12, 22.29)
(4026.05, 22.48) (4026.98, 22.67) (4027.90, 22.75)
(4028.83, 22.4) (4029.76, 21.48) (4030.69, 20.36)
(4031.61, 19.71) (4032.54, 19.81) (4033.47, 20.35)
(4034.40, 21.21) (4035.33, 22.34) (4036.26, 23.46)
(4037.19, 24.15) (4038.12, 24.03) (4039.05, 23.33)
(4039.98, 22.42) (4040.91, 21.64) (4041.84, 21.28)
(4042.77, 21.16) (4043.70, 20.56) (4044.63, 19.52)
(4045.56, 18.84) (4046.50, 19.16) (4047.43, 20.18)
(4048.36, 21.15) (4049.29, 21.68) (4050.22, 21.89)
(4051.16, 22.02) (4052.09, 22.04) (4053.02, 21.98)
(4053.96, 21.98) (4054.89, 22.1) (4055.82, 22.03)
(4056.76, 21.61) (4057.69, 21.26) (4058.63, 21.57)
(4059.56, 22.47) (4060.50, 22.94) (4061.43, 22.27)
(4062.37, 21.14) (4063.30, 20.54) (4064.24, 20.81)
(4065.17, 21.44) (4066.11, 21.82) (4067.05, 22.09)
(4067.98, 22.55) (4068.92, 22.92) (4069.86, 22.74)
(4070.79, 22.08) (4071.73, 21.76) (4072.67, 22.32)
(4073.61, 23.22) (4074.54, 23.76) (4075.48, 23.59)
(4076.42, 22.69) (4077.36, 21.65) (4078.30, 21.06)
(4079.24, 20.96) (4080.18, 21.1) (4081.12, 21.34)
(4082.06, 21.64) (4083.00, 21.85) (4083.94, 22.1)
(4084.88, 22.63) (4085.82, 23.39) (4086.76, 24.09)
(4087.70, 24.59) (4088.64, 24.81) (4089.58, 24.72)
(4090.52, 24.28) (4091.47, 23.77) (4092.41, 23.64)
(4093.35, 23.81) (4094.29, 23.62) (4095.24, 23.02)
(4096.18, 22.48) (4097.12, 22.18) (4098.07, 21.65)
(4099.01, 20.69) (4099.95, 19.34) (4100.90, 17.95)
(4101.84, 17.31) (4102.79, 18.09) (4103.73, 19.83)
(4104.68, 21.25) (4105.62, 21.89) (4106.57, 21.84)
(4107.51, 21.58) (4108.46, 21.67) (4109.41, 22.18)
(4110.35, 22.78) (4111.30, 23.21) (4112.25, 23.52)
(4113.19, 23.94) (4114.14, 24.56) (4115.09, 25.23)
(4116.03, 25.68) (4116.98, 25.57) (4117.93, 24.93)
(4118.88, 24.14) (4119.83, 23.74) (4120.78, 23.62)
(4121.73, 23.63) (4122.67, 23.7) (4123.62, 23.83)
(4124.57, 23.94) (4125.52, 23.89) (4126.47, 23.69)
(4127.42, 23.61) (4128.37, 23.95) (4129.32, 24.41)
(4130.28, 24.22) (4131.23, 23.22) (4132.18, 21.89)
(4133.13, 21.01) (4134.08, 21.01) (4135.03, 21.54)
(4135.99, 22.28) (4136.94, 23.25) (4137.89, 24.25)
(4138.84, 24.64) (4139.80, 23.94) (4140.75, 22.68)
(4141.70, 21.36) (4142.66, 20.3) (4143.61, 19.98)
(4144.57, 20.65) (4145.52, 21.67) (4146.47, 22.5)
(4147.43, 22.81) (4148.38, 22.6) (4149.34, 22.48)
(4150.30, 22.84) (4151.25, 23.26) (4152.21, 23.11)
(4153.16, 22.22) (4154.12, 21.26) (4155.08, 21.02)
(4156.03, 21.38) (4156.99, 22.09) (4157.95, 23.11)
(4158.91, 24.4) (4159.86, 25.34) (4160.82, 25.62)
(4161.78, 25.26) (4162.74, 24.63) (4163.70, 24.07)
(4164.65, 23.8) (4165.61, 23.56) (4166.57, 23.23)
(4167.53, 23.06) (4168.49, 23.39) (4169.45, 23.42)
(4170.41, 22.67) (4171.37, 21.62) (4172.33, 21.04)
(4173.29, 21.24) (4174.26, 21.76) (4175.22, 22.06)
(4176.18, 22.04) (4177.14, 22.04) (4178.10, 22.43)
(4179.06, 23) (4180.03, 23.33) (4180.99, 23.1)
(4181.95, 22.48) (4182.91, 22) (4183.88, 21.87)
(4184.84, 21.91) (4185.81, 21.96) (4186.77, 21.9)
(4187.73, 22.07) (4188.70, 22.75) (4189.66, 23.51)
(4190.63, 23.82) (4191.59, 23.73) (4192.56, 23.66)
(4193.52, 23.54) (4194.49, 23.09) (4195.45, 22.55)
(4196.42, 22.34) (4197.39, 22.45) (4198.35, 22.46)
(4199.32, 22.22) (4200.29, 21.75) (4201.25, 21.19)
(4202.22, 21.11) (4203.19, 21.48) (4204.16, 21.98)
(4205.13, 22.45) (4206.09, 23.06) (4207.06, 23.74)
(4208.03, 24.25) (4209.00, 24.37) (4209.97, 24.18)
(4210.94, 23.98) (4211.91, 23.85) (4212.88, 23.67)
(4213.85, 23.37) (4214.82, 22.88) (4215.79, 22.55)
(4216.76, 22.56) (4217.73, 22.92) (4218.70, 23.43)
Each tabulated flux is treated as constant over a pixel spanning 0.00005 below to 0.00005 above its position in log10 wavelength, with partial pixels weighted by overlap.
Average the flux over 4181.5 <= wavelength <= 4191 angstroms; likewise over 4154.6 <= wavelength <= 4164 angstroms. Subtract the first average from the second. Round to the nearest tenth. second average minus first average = 1.3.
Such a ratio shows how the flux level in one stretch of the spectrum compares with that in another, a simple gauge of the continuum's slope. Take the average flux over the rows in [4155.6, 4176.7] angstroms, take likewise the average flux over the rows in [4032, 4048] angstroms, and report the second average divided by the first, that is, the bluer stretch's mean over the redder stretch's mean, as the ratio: 0.924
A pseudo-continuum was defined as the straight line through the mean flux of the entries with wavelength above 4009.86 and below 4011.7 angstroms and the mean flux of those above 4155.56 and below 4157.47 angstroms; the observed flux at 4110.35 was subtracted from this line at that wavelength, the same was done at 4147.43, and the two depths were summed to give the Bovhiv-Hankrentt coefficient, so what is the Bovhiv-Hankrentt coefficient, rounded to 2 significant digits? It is -2.2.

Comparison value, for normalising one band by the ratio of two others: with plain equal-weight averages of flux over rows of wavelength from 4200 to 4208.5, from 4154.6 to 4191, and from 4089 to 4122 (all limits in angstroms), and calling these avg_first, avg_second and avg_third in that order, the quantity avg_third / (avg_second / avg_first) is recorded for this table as 22.1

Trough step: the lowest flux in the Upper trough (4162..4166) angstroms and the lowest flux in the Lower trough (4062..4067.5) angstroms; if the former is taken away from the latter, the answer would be -3.0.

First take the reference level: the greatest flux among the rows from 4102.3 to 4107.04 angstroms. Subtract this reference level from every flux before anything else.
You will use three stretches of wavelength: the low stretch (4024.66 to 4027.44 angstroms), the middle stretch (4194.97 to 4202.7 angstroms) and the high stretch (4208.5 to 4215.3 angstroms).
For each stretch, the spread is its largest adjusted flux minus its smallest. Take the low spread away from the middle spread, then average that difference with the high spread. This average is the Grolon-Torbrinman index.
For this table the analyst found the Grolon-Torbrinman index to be 1.3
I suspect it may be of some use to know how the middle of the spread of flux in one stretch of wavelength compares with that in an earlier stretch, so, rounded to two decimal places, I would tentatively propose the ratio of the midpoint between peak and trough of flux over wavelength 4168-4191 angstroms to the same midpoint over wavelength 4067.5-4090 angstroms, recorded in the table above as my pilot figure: 0.98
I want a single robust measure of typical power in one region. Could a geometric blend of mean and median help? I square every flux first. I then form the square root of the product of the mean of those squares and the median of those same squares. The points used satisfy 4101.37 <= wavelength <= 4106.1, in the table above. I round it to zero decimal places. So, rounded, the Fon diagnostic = 392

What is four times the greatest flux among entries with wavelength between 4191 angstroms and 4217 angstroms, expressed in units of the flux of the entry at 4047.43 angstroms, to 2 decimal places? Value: 4.83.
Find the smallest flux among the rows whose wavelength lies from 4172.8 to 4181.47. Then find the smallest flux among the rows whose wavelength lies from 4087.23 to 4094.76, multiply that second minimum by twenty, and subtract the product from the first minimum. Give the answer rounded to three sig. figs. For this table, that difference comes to -451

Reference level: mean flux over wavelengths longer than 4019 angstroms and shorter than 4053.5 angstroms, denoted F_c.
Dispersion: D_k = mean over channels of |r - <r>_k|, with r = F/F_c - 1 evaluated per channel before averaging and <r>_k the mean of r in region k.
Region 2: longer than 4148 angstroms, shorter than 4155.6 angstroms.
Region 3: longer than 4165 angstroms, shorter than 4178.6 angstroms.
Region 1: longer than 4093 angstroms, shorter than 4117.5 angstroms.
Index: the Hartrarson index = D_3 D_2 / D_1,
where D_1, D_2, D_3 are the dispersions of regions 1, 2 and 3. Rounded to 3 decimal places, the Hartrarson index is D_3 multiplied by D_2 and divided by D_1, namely 0.012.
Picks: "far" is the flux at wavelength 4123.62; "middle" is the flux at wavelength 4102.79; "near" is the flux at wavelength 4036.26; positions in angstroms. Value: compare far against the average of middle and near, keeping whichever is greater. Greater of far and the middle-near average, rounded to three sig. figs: 23.8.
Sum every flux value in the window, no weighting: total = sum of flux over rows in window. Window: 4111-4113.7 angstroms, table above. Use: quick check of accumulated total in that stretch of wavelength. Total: 71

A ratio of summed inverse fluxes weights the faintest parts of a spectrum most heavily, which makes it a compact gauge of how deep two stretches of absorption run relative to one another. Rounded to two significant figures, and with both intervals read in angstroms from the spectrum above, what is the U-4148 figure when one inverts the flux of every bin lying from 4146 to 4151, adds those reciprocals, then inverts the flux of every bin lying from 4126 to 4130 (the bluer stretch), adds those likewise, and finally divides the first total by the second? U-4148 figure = 1.3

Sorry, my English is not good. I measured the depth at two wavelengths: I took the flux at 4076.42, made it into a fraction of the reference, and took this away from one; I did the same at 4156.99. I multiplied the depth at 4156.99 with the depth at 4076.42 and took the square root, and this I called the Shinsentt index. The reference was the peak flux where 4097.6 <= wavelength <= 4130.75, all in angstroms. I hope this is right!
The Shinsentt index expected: 0.13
